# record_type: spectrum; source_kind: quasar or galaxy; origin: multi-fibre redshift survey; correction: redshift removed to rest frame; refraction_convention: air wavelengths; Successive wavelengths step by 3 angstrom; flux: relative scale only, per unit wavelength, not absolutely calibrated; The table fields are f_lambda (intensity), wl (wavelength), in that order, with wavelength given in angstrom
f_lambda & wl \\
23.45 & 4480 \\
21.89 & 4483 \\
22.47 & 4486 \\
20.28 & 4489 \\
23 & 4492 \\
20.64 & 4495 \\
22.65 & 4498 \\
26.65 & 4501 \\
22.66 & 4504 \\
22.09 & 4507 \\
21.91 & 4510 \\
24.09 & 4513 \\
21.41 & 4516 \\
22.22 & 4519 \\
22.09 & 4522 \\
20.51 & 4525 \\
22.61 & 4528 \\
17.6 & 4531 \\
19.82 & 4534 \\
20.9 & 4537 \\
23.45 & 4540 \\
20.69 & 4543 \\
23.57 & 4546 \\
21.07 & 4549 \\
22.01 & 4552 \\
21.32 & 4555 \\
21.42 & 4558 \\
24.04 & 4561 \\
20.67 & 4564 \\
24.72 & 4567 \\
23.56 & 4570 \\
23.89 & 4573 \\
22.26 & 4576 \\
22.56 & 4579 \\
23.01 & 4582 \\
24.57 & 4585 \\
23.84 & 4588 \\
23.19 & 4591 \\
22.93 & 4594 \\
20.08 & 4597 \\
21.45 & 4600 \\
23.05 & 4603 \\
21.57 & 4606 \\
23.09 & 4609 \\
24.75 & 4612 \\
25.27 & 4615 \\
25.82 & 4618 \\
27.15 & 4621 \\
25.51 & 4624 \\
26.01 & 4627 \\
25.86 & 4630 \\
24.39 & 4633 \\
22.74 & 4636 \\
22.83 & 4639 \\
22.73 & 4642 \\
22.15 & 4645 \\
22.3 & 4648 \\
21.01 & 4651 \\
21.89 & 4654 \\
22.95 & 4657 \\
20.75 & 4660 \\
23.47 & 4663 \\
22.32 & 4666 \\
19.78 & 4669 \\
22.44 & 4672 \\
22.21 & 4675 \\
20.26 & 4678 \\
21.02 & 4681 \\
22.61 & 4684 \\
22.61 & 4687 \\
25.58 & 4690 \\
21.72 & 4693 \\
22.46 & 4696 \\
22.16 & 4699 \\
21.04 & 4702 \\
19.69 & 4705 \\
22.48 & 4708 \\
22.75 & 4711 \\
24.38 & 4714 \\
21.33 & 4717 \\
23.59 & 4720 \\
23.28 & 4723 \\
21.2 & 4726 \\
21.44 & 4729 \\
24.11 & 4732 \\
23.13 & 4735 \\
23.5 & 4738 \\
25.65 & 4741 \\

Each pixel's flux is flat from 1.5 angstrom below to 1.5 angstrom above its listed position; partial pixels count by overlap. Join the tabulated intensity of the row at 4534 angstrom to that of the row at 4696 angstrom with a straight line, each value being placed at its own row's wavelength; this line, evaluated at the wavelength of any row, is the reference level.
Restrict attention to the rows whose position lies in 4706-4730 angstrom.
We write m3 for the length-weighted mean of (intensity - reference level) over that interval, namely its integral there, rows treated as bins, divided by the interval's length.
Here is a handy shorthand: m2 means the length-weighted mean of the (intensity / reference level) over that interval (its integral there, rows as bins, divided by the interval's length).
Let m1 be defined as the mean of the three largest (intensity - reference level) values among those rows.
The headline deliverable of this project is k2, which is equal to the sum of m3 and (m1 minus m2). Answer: -0.4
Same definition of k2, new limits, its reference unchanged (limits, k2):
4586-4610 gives 3.1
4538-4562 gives 4.6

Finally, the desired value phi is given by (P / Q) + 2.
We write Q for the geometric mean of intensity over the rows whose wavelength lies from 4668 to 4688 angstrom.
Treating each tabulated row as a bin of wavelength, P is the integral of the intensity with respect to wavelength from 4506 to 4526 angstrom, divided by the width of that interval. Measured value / 3.03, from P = 22.1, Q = 21.5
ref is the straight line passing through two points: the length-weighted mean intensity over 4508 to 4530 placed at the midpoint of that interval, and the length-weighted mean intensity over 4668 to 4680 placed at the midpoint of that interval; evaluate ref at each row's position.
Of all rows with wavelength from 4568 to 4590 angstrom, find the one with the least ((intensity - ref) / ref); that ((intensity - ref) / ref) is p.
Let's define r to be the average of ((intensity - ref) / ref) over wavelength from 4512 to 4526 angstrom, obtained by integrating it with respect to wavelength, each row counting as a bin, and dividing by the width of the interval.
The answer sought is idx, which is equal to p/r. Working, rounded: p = 0.02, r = 0.00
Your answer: 18.2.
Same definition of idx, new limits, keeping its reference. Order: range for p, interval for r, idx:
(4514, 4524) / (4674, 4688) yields -1.2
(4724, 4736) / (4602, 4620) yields 0.1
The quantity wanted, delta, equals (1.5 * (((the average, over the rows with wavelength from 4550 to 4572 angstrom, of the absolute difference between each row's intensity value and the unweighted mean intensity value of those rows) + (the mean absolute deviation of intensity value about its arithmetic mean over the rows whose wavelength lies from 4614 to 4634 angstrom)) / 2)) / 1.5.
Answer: 0.96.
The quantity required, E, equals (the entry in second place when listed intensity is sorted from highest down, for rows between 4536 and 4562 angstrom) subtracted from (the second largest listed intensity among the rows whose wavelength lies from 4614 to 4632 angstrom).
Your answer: 2.4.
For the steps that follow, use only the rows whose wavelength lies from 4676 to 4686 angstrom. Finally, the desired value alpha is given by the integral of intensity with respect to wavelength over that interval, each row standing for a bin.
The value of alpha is 214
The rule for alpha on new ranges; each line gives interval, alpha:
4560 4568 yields 184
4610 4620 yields 253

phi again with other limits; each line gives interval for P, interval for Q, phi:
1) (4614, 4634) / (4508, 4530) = 3.17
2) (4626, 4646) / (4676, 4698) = 3.07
